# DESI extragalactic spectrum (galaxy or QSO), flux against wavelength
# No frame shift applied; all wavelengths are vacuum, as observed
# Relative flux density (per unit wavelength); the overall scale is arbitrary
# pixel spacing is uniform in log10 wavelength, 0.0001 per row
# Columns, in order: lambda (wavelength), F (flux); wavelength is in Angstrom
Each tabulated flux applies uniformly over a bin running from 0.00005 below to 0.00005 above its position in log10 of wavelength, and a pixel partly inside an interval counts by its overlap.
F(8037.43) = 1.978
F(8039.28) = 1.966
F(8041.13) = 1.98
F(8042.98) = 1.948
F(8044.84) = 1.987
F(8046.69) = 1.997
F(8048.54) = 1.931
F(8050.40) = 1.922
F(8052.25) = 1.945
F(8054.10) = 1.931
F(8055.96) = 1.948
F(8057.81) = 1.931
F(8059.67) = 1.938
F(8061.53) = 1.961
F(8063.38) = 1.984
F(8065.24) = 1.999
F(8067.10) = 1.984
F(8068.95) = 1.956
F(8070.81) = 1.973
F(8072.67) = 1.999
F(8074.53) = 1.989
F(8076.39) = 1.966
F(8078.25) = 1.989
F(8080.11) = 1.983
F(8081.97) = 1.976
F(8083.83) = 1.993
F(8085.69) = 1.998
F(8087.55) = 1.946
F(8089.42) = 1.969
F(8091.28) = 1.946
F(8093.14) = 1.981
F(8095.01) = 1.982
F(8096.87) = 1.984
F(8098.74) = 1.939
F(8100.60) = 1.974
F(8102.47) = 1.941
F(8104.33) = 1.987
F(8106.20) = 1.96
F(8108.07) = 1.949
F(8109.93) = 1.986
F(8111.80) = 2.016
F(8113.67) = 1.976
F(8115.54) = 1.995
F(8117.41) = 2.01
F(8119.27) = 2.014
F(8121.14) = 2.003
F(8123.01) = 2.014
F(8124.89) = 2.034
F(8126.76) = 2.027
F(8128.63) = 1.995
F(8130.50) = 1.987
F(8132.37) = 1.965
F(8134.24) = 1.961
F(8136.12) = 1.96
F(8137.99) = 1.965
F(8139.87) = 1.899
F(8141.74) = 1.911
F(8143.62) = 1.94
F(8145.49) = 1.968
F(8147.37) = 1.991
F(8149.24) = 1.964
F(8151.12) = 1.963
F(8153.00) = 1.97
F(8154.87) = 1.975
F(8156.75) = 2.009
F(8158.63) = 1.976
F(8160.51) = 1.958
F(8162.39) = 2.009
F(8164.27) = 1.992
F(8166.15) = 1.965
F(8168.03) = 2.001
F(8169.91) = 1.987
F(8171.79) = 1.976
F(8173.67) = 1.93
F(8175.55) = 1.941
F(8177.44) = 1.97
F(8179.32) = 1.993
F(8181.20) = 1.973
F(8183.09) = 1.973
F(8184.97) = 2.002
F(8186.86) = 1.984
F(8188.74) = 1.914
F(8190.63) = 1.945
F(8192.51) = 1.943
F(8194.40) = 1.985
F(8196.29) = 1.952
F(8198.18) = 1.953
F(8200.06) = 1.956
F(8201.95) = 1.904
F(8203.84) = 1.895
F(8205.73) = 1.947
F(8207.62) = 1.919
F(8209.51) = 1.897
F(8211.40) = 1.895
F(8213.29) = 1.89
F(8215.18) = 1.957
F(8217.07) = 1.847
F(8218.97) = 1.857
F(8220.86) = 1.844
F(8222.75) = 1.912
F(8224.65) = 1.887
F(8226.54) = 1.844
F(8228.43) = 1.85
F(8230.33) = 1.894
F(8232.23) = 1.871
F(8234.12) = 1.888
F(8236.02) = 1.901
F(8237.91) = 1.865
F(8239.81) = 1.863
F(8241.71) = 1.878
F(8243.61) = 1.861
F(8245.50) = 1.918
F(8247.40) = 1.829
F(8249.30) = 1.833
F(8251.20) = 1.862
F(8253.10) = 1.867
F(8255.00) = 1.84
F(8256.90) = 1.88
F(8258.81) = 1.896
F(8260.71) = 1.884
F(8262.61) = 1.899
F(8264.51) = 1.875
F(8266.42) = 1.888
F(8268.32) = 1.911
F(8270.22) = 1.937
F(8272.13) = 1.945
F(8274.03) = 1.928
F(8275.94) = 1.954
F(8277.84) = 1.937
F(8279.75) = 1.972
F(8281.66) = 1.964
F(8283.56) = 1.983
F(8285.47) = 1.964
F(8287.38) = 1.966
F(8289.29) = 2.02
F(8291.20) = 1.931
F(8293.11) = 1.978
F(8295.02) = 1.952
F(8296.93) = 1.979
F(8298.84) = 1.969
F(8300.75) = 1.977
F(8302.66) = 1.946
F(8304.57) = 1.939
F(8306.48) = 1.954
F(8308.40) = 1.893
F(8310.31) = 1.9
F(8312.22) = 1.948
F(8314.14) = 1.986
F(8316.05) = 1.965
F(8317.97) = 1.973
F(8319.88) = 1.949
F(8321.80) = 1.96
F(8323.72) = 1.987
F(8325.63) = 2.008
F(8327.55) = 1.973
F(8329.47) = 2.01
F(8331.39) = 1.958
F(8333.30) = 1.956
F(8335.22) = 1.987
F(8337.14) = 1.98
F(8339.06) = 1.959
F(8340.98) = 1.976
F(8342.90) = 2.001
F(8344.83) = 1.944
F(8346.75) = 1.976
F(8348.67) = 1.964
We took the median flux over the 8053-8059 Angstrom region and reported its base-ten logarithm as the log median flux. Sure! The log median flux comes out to 0.286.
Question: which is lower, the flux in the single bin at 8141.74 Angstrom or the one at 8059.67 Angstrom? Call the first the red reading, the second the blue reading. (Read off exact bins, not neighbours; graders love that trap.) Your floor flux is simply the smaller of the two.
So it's 1.91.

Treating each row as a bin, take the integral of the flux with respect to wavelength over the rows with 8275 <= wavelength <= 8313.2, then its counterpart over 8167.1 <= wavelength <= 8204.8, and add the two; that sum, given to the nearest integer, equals 149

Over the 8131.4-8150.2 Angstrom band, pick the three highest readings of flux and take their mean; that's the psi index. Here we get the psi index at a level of 1.97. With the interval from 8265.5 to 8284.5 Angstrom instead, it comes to 1.97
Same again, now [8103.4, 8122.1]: 2.01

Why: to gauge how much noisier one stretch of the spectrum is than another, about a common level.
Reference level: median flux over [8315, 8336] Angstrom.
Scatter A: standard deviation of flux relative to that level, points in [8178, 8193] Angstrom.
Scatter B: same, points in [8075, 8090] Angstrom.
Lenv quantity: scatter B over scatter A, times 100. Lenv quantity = 57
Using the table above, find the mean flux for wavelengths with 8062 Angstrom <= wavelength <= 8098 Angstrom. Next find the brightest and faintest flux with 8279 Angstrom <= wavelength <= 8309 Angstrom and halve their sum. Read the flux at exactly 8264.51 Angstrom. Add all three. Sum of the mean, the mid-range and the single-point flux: 5.81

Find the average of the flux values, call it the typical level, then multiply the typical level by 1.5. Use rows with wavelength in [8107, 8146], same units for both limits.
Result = 2.97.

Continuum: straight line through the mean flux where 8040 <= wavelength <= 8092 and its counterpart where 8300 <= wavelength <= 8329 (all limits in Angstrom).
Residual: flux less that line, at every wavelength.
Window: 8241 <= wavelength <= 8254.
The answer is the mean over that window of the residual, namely -0.10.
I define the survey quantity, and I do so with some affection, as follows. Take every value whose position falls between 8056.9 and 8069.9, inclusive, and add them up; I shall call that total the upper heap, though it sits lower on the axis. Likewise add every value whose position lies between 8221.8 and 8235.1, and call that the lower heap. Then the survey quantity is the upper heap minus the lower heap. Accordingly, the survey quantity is 0.6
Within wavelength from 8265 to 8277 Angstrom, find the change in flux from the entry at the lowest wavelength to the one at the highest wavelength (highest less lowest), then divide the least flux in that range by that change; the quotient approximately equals 29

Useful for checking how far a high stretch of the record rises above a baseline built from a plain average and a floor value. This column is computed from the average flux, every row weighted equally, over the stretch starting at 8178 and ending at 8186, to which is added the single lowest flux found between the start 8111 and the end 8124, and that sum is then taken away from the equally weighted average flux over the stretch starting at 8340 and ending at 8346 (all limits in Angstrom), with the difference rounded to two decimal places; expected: -1.99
